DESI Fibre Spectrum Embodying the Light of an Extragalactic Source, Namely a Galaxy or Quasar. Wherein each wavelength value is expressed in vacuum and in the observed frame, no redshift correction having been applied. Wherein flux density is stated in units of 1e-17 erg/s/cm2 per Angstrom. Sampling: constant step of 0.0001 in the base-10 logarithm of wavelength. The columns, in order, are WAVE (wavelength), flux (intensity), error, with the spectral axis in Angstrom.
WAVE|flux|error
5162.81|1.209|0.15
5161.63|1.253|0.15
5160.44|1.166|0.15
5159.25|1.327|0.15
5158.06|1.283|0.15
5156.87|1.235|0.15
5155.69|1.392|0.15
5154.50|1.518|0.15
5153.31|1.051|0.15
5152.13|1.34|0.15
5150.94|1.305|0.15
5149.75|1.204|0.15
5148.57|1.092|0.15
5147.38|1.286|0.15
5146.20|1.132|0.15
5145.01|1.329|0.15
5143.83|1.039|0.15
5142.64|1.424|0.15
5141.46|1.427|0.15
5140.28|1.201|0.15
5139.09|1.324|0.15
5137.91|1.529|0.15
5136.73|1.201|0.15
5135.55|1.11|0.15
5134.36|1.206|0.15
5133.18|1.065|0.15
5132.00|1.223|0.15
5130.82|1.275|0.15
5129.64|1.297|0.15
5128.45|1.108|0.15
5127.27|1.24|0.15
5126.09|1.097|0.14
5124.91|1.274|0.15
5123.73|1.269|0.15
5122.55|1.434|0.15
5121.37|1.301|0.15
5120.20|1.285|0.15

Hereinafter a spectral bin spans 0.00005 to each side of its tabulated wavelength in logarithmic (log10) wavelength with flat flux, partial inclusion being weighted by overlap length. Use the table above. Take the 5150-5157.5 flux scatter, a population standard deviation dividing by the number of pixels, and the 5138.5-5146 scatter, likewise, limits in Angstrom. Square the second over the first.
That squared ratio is 0.89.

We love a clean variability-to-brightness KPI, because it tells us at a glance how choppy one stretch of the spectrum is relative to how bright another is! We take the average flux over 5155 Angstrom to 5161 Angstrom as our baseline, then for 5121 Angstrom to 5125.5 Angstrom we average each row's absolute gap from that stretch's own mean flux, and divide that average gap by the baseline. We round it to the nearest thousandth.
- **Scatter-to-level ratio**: 0.045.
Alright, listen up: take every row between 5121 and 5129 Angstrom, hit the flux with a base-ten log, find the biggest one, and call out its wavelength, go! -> 5122.55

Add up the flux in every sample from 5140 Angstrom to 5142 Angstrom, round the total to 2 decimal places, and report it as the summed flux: 2.63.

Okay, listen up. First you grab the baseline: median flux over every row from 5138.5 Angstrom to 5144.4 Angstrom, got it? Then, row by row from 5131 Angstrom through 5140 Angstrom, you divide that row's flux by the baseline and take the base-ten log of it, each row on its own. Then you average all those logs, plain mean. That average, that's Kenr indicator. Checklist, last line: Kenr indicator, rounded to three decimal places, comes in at -0.032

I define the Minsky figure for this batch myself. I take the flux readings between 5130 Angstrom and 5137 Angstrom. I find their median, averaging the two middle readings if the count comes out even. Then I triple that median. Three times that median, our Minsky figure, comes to 3.61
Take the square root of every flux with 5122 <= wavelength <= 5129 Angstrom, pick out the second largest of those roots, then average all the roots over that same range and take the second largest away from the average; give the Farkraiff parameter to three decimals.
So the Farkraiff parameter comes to -0.018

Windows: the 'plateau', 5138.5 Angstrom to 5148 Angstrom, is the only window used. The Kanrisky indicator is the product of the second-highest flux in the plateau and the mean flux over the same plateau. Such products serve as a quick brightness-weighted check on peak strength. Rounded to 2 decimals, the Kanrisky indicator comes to 1.81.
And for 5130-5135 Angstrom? 1.46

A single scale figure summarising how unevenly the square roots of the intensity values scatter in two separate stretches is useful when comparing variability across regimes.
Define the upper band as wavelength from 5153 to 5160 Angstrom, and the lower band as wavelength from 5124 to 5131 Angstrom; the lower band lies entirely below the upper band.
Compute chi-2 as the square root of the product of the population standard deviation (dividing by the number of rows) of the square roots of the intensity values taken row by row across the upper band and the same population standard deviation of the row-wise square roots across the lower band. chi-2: 0.049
